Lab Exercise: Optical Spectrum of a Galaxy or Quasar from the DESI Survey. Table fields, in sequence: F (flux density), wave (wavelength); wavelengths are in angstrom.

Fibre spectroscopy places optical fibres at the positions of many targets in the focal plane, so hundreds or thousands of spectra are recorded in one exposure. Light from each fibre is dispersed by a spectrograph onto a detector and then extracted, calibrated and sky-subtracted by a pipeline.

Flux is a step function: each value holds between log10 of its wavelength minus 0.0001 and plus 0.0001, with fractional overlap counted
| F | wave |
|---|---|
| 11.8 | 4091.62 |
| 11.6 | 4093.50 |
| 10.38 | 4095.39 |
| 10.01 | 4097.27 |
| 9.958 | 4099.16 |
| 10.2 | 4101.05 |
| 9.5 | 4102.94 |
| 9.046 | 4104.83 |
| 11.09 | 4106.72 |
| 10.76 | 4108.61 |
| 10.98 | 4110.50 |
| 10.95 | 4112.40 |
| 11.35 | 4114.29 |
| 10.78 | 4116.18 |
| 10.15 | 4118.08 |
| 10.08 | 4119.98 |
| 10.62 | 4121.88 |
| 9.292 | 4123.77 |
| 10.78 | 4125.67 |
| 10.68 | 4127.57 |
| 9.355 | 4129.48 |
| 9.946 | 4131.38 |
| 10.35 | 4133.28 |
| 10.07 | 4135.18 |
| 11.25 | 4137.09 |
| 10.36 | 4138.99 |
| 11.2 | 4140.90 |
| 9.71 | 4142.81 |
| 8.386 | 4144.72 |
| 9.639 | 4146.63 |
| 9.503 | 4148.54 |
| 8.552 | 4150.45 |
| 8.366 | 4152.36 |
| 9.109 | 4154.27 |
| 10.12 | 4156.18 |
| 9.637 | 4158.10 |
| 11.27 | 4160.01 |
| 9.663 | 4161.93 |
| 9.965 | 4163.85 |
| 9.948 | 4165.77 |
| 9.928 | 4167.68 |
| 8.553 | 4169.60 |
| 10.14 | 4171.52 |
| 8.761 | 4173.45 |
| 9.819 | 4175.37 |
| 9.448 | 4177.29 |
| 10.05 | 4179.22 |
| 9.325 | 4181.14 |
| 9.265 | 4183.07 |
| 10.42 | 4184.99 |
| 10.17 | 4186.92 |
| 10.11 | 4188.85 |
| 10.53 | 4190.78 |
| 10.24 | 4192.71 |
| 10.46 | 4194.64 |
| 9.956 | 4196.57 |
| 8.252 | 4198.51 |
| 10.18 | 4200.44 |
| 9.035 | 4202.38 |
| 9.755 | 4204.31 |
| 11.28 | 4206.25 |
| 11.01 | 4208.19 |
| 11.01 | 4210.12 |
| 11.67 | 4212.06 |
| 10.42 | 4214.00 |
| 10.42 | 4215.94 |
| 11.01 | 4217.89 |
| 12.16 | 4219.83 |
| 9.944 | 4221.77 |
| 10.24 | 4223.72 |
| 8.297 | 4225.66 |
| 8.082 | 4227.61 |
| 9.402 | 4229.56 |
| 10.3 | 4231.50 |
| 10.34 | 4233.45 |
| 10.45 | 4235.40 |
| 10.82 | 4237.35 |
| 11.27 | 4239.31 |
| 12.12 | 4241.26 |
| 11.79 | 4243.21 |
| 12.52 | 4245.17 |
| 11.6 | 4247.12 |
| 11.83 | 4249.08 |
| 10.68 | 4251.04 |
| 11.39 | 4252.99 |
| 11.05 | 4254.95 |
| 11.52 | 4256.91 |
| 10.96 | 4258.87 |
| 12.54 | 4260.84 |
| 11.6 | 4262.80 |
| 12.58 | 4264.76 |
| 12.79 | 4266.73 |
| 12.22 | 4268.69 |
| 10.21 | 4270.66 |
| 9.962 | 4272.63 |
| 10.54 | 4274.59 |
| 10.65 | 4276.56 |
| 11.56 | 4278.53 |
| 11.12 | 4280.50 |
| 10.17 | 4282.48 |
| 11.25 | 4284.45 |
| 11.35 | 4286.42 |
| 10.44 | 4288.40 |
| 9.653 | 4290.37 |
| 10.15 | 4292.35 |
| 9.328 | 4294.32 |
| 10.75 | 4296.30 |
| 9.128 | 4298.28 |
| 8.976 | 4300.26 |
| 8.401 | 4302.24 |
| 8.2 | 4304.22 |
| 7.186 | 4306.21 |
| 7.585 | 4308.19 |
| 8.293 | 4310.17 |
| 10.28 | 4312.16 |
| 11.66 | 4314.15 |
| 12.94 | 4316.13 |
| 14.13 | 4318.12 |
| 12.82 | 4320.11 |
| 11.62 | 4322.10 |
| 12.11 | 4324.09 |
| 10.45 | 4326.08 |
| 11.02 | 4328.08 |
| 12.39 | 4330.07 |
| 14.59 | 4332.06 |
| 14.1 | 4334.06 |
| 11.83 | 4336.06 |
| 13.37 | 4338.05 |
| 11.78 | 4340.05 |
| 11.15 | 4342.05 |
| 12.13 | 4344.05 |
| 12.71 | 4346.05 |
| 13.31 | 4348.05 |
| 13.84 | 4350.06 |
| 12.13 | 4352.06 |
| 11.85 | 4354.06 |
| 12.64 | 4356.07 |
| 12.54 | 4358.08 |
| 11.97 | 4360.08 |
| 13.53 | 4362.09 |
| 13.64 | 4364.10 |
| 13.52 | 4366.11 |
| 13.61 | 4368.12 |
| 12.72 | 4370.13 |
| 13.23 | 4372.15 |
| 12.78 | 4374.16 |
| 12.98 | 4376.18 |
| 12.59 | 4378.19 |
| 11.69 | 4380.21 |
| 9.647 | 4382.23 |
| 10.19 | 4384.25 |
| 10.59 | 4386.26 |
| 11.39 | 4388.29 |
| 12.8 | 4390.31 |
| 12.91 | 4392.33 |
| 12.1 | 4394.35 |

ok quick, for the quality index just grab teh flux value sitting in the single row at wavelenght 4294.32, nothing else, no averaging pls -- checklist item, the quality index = 9.328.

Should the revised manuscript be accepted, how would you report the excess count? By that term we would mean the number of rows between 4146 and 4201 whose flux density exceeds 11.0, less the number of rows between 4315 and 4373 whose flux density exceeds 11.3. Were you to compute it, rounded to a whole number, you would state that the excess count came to -25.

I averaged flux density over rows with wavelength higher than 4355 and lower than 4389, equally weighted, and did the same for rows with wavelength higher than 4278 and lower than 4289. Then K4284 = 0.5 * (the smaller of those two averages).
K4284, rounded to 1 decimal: 5.5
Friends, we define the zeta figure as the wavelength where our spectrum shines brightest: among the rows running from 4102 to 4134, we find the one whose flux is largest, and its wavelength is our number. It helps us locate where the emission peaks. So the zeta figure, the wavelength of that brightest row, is 4114.29 angstrom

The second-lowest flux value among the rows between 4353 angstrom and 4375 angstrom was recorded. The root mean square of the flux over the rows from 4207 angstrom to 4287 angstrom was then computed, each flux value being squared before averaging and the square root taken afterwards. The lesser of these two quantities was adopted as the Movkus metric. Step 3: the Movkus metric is 11.0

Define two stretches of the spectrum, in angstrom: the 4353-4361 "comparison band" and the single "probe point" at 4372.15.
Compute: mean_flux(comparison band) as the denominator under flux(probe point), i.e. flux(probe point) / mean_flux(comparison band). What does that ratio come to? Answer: 1.08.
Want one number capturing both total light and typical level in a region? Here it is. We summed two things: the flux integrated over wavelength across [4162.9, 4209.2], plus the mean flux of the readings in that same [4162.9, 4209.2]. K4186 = 466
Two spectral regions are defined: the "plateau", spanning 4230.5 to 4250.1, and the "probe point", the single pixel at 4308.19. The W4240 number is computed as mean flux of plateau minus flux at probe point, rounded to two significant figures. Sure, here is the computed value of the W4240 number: 3.7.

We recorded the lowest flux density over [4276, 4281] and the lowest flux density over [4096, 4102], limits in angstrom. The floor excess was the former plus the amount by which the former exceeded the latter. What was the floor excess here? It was 11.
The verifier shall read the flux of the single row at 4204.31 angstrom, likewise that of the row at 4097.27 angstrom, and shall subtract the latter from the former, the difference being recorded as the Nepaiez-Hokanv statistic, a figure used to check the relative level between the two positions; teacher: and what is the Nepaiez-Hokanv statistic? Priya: 0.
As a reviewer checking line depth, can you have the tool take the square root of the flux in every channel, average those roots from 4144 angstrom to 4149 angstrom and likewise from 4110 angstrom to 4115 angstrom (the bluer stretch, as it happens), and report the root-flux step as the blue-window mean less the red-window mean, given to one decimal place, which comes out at 0.3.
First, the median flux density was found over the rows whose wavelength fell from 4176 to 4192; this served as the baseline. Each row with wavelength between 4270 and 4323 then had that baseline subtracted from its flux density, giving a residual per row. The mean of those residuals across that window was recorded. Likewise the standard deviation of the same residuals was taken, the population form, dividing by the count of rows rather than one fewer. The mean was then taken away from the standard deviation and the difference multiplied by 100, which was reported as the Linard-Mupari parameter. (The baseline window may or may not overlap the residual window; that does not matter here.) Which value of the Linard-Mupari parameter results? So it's 138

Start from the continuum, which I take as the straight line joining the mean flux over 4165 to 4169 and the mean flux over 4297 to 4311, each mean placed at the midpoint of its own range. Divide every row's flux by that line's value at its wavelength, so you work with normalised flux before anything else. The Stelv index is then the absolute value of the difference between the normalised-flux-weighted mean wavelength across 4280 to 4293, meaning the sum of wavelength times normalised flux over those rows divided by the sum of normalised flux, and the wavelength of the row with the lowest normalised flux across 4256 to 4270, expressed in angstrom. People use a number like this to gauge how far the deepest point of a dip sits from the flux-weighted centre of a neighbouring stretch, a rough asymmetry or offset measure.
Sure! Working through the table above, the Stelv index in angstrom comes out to 27.4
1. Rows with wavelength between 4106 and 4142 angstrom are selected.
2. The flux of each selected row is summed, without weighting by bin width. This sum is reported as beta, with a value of 200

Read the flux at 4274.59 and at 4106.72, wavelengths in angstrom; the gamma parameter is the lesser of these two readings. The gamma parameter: 10.5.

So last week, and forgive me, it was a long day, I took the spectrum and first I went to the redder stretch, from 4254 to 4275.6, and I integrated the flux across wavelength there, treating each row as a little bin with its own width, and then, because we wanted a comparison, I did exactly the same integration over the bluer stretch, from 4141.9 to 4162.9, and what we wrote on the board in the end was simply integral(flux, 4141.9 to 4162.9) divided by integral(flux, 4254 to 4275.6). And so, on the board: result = 0.80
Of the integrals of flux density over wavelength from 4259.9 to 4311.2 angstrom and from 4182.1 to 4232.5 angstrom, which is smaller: 511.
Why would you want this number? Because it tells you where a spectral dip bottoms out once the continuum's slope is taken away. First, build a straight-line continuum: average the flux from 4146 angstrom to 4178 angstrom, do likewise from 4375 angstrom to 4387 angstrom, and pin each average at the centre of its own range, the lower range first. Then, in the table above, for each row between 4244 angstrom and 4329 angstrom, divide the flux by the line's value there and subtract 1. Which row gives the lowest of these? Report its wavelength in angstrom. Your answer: 4306.21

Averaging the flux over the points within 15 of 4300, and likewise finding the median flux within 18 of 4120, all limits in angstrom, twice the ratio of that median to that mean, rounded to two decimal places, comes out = 2.25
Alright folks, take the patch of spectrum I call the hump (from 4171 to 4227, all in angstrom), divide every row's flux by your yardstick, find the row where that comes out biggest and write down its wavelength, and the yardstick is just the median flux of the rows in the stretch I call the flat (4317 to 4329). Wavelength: 4219.83 angstrom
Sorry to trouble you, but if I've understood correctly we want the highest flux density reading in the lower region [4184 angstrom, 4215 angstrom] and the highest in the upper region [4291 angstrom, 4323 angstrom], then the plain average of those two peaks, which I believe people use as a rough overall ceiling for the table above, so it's 12.9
